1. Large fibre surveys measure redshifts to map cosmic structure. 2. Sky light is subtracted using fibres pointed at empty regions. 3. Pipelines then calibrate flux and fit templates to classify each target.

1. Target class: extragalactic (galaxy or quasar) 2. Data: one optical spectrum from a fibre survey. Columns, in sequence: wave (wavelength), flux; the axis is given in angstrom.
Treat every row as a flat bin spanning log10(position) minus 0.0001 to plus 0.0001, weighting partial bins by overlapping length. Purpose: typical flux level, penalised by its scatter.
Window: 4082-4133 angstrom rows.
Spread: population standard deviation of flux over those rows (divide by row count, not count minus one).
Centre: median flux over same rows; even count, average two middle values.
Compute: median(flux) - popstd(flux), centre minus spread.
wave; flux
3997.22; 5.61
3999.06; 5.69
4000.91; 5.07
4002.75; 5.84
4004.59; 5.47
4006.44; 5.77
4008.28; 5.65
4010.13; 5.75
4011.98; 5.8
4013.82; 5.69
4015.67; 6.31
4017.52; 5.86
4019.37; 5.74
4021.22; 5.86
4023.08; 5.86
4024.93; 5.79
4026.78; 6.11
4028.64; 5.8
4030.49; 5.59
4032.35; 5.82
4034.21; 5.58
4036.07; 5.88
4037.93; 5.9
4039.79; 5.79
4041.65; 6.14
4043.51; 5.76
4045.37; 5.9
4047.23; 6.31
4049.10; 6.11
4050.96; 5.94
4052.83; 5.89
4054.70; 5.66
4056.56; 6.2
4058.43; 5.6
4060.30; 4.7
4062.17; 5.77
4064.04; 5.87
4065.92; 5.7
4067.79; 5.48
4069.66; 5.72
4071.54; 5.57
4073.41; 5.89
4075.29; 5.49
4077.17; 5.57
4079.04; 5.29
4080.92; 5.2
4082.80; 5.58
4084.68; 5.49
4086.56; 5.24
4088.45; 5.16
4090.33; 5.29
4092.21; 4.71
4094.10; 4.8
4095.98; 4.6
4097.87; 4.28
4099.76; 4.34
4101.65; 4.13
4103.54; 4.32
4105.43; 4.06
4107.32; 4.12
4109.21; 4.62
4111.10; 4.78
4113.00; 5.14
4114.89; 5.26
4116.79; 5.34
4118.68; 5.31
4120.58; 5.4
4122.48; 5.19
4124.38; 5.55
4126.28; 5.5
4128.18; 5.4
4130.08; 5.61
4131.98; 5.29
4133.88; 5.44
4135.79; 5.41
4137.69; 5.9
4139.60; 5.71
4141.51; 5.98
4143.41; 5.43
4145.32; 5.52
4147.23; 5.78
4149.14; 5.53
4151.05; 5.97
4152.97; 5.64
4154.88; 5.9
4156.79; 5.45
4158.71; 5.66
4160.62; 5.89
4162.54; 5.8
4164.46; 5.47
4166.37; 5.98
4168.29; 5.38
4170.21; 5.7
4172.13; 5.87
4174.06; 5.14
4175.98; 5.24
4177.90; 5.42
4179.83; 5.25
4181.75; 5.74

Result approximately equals 4.7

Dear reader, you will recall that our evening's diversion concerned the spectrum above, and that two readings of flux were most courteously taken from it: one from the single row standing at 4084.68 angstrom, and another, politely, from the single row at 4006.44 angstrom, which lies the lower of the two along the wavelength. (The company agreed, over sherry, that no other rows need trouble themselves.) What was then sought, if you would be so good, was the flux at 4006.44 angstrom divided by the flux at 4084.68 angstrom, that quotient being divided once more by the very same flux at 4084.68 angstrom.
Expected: 0.191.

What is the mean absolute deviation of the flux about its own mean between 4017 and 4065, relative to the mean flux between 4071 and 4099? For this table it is 0.034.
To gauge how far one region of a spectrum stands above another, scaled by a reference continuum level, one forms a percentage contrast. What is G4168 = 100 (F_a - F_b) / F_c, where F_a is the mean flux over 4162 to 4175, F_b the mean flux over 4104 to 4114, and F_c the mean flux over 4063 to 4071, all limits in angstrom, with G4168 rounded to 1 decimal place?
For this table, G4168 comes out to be 18.9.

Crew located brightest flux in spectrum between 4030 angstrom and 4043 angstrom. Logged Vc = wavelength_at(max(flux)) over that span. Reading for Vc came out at 4041.65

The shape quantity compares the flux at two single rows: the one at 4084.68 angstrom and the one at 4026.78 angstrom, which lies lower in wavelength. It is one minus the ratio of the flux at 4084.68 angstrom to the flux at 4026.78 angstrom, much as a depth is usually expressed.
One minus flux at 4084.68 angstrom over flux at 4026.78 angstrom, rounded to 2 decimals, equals 0.10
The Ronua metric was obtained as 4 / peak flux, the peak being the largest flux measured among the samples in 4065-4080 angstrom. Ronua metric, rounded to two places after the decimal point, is 0.68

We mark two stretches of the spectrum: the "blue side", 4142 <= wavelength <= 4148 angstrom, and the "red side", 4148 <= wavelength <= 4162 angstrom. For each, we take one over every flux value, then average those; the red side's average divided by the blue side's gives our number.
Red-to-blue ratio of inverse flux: 0.98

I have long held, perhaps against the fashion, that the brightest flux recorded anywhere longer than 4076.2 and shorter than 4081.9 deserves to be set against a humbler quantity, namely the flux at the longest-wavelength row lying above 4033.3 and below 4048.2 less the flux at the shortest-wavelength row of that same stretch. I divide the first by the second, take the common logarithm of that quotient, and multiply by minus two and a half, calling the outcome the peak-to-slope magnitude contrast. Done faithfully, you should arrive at -2.2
